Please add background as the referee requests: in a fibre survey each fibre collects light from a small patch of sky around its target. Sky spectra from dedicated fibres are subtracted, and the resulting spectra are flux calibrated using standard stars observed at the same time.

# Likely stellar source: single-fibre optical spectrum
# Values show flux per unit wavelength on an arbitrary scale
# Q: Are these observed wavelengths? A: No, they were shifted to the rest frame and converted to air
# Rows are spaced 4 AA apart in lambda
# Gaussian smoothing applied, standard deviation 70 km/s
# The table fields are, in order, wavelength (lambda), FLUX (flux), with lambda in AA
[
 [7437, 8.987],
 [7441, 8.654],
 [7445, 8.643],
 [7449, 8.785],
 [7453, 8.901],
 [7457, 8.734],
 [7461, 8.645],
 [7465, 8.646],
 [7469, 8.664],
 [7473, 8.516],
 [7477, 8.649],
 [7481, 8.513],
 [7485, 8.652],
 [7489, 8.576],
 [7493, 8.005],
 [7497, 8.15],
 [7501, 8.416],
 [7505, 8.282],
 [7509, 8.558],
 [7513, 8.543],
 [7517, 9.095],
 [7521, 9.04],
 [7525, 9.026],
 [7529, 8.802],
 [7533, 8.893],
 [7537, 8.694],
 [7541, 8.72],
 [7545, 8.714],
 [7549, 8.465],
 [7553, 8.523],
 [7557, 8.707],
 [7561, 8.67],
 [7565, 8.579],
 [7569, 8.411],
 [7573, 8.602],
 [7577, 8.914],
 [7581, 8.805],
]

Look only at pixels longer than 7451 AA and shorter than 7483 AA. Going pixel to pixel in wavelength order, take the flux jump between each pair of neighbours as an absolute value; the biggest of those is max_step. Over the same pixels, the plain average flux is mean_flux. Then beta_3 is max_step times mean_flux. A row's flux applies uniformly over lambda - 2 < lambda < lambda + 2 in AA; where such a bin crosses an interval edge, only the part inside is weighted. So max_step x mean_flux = 1.4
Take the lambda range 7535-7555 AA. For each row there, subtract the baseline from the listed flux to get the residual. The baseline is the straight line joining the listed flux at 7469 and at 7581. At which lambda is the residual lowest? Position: 7549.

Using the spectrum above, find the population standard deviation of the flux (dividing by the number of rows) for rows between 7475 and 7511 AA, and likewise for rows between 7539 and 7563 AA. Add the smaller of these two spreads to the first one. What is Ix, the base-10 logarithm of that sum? -0.50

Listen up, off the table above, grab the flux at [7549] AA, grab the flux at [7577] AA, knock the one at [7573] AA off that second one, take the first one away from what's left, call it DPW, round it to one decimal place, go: -8.2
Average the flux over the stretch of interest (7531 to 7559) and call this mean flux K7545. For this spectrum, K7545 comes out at 8.67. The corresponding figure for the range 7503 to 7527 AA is 8.76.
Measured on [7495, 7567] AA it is 8.66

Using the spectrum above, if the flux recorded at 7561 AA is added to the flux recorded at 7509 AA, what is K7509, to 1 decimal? 17.2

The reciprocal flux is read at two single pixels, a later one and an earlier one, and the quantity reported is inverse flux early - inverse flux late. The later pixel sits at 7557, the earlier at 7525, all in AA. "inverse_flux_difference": -0.0041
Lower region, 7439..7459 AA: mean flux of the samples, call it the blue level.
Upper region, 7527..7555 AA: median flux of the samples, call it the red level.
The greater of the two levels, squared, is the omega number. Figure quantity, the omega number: 76.4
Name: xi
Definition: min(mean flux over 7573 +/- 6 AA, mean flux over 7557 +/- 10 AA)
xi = 8.59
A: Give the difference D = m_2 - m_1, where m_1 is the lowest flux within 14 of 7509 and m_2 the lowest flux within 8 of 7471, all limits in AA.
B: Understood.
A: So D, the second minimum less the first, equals 0.37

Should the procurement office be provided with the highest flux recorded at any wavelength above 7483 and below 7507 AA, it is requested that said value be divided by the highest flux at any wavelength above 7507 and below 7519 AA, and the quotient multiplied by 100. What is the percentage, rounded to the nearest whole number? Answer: 95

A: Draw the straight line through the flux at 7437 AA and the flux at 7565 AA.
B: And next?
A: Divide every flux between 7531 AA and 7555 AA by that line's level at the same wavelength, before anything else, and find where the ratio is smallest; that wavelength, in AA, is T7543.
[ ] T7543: 7549 AA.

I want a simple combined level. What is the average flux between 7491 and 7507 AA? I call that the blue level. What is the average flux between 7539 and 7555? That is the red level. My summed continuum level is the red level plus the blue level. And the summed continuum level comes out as 16.82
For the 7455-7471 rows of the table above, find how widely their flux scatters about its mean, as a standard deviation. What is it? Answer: 0.04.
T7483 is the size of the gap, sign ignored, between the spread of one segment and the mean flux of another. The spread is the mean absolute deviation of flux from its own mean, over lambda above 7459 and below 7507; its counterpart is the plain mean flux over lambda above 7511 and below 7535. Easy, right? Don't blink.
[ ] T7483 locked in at 8.72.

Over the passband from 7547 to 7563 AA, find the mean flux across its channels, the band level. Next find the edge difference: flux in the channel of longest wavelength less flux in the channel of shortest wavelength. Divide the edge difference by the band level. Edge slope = 0.02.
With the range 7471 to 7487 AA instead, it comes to 0.02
